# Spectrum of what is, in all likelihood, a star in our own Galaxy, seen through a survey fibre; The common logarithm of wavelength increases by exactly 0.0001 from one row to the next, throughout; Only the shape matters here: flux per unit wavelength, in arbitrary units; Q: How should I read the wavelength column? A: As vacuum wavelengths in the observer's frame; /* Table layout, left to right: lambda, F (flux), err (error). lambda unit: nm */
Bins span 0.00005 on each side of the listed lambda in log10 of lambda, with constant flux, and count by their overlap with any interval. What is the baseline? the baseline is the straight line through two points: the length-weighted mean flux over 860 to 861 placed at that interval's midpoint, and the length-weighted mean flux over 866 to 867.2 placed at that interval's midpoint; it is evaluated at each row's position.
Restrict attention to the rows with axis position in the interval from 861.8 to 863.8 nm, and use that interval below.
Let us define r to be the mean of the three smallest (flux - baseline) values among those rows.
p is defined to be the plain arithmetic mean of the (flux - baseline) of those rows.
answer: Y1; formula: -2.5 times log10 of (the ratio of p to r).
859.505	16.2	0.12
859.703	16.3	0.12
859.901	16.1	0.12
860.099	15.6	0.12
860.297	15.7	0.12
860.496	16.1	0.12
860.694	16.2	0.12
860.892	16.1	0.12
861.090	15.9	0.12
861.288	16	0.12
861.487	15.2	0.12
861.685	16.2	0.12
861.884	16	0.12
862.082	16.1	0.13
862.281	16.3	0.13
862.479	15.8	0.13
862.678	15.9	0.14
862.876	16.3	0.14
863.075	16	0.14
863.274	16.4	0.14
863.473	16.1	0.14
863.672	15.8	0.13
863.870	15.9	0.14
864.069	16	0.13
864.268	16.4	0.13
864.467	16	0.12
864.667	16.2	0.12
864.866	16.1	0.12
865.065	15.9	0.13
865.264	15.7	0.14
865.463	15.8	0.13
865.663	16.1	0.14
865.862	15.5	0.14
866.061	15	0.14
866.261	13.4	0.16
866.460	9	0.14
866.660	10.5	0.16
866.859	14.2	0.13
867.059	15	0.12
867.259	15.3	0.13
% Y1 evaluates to -0.4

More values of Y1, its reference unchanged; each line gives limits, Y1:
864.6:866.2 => -0.1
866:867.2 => 4.6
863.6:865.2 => -0.2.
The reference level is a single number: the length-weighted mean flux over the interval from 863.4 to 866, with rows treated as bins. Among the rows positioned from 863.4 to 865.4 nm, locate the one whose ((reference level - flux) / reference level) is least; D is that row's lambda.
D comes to 864.268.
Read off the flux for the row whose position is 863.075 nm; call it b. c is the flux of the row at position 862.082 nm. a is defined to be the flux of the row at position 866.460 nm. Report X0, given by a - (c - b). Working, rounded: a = 9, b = 16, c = 16.1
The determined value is 9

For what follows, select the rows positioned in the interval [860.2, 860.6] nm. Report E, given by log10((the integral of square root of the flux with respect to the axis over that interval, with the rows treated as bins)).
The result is 0.2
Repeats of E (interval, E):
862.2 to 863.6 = 0.7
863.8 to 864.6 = 0.5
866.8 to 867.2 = 0.2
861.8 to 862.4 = 0.4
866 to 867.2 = 0.6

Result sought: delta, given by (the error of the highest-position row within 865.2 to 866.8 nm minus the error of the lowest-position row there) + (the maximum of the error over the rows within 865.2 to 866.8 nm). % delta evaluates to 0.180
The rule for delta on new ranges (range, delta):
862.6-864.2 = 0.130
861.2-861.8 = 0.120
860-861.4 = 0.120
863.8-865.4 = 0.140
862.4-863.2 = 0.150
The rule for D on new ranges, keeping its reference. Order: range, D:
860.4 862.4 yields 862.281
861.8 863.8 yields 863.274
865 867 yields 865.663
